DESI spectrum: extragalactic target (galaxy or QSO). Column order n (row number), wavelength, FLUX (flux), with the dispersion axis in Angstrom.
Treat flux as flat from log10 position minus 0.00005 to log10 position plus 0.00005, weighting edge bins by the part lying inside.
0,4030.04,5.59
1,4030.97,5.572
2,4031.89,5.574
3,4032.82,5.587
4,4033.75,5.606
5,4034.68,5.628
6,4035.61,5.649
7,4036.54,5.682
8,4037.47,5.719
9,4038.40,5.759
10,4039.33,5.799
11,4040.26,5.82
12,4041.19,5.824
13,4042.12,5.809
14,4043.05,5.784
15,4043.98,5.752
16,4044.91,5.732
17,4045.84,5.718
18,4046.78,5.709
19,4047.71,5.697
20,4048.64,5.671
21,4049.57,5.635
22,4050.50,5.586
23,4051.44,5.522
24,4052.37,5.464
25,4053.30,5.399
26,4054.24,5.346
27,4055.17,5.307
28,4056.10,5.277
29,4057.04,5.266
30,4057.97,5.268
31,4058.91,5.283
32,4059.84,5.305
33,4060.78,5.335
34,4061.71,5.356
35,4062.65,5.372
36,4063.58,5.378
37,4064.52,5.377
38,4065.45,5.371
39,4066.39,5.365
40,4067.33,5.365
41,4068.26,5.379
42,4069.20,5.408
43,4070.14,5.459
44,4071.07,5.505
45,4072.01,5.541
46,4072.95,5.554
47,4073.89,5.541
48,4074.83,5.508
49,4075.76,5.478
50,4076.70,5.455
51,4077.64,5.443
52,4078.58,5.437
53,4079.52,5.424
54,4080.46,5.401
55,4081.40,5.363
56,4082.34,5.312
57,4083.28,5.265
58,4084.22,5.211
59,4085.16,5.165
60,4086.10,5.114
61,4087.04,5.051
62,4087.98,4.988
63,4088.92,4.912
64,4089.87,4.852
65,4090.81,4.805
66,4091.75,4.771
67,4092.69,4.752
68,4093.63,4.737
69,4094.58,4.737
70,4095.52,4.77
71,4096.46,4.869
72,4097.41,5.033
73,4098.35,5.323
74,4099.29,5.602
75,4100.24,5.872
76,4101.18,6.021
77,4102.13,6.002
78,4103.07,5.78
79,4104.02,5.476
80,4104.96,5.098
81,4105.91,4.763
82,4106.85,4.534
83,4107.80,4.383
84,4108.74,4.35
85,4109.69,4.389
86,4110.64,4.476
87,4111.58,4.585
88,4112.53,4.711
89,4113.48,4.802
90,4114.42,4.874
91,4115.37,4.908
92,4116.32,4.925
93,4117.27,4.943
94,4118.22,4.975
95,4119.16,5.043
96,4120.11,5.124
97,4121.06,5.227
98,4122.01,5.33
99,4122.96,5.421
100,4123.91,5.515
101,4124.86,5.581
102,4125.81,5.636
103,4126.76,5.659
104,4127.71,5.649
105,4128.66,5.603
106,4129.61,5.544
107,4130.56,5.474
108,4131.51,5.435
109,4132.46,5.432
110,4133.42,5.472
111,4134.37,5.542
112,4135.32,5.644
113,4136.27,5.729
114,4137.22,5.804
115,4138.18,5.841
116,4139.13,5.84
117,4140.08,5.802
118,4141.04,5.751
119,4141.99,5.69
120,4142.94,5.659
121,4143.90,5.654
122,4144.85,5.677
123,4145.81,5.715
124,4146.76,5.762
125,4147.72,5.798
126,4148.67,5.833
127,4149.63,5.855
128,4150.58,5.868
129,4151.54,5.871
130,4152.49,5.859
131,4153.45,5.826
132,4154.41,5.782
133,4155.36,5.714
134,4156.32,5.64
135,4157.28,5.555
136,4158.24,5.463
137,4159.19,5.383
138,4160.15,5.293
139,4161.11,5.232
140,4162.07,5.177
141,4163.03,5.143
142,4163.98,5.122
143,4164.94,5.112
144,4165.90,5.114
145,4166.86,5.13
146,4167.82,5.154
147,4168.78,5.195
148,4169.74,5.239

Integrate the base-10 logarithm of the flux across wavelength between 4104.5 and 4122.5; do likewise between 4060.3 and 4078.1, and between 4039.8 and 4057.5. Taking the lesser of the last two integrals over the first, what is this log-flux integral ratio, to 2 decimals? 1.07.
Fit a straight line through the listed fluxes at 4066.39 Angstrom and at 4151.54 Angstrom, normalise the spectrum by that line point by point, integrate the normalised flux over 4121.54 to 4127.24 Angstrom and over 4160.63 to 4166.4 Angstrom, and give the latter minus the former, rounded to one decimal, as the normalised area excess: -0.5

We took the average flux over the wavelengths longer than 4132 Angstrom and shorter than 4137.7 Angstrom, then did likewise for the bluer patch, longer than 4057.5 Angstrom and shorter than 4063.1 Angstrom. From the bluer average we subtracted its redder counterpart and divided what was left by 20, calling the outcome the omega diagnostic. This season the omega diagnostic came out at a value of -0.014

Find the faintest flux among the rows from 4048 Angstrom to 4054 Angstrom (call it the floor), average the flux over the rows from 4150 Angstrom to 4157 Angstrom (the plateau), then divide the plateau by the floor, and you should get 1.07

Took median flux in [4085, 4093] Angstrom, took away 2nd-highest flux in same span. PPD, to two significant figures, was -0.20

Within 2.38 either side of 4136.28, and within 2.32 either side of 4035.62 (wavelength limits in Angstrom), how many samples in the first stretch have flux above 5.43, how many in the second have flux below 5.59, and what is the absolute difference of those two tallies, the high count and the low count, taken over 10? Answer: 0.50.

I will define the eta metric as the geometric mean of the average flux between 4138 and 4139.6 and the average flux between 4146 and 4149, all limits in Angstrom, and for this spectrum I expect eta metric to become 5.82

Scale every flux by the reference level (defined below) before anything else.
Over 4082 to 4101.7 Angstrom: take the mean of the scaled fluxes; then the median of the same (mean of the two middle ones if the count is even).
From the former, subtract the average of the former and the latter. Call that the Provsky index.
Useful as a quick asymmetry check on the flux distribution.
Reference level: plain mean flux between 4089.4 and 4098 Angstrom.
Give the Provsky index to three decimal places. 0.007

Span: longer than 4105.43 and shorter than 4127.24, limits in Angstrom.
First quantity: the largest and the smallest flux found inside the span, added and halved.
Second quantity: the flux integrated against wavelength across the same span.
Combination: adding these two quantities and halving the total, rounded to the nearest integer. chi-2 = 57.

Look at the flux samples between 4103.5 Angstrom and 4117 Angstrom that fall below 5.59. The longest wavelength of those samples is 4116.32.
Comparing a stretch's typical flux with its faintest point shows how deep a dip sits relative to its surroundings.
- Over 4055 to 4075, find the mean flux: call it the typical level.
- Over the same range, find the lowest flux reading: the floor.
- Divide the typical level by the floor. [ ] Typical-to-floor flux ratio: 1.02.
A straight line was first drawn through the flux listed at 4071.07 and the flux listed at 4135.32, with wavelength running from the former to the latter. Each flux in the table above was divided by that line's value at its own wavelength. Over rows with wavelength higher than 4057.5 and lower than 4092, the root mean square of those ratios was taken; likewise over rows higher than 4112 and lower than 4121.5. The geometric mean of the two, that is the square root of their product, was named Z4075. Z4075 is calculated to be 0.92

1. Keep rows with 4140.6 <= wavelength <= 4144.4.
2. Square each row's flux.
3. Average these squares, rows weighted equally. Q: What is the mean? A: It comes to 32.4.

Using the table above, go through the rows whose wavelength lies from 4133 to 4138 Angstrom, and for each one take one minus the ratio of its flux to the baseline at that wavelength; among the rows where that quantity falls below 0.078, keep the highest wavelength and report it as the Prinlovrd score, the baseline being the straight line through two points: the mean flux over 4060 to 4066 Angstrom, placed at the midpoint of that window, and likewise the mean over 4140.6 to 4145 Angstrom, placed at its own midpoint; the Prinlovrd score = 4137.22 Angstrom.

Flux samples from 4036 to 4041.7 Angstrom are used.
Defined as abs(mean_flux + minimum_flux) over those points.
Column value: 11.4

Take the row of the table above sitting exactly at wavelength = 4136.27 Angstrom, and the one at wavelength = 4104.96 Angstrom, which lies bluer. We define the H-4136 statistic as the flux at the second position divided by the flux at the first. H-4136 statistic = 0.89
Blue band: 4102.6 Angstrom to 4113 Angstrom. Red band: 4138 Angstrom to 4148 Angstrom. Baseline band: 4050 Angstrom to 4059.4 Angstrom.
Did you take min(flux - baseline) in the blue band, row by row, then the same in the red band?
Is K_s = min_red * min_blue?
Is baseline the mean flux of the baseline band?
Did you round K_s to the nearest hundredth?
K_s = -0.29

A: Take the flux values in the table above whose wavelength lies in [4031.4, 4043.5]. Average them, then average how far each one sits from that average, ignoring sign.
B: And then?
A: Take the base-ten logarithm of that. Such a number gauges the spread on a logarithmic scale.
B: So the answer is -1.1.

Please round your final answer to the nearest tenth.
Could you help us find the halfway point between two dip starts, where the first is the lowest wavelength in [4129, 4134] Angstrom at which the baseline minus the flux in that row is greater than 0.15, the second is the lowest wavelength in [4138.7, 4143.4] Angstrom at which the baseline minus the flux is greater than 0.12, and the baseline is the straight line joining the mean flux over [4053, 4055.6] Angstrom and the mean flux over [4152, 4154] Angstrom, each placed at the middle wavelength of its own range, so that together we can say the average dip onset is 4136.3 Angstrom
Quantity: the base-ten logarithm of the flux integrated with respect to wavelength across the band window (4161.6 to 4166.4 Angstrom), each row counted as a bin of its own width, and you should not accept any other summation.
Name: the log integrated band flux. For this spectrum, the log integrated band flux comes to 1.39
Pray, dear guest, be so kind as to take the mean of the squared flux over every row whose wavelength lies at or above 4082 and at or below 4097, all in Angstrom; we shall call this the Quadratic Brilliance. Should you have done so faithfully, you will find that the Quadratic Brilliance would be 24.6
